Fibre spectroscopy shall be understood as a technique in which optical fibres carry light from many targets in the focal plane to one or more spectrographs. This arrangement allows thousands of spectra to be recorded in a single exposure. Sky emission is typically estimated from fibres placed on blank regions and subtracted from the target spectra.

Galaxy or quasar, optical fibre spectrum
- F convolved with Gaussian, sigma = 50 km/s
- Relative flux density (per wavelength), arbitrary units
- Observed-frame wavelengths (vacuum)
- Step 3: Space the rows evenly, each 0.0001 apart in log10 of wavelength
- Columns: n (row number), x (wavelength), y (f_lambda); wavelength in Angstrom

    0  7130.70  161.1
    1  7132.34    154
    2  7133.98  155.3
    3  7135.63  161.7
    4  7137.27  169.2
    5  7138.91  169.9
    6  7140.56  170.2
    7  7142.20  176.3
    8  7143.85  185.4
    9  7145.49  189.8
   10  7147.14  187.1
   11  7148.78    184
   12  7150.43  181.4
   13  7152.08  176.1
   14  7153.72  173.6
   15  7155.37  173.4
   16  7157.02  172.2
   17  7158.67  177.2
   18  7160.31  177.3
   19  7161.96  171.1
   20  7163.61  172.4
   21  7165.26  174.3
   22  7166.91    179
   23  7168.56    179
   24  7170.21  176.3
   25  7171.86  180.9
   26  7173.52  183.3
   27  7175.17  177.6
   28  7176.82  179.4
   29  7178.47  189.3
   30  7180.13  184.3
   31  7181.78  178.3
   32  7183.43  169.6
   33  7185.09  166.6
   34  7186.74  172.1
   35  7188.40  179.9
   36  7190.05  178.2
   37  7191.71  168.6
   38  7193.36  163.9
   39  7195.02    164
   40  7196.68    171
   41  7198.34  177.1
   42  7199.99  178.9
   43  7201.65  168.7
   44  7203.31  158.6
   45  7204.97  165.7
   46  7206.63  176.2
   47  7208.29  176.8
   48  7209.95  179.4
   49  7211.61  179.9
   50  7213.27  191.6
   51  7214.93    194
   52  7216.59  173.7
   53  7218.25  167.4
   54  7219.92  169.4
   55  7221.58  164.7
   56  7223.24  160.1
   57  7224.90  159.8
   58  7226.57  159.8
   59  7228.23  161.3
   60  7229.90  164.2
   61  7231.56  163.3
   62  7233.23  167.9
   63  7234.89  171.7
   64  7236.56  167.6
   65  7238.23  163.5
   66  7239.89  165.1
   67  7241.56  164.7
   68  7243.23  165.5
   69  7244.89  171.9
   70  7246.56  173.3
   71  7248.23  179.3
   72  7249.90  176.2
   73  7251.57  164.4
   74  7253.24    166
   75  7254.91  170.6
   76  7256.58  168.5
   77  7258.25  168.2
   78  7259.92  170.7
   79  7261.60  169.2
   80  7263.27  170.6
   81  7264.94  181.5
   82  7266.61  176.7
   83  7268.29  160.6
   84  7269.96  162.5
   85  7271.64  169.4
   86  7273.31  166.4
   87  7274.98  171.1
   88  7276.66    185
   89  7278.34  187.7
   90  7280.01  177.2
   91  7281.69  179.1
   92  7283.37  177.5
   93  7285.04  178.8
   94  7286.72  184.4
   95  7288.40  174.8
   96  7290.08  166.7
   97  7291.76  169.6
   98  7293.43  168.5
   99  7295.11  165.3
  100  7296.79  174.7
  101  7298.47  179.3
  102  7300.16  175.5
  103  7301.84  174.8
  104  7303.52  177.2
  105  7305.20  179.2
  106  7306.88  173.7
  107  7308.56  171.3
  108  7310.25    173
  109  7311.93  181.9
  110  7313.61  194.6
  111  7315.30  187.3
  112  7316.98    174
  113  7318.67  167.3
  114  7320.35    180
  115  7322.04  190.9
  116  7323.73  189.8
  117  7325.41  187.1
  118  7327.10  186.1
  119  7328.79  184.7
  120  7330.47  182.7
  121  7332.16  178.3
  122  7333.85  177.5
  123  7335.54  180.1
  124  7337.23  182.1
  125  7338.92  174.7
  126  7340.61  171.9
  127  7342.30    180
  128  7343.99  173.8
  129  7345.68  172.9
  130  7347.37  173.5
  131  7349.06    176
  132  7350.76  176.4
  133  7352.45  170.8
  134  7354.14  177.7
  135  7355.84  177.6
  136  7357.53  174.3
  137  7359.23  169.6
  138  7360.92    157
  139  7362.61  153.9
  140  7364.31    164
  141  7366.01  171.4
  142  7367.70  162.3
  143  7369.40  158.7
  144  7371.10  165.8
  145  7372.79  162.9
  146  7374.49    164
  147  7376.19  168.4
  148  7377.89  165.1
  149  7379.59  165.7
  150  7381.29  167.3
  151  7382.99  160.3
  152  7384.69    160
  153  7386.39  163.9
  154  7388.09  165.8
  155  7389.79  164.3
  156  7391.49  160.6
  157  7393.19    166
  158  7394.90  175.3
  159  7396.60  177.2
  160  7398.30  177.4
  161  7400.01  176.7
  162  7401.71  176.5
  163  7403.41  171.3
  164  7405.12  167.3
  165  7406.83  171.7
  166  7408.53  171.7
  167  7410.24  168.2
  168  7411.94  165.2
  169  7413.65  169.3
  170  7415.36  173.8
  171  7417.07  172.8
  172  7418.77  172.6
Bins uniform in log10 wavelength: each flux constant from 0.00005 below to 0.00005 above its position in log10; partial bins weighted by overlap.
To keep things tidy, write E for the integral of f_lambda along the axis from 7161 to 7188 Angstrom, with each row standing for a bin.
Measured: 4782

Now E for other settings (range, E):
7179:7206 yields 4638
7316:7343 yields 4873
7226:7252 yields 4358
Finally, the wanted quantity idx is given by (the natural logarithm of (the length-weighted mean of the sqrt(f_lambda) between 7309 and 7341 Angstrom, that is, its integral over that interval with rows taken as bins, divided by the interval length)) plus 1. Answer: 3.60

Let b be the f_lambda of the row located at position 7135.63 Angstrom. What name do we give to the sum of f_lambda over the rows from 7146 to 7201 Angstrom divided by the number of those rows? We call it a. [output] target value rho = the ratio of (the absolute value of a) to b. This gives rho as 1.09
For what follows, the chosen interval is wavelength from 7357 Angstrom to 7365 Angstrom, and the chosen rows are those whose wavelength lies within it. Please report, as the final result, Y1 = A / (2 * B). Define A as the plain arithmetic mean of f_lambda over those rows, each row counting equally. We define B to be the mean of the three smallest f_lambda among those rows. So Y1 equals 0.517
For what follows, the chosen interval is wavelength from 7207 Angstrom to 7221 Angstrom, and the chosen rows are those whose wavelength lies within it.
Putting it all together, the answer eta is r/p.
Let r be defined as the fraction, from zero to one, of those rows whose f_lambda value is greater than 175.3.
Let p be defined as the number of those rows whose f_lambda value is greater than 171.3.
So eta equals 0.104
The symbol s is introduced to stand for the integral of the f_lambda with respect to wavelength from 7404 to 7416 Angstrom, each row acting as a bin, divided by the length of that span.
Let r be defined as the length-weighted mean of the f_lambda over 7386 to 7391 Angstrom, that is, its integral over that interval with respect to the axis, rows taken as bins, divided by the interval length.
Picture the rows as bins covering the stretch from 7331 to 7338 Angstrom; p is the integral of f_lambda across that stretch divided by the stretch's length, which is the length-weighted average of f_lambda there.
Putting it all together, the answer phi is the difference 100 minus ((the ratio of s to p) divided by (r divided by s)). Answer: 99.03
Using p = 179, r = 165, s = 169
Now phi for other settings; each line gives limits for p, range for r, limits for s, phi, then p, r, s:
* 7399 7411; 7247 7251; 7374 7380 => 99.09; 172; 176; 166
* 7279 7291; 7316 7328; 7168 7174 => 99.00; 177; 182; 180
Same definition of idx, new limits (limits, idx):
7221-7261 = 3.56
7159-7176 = 3.59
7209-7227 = 3.58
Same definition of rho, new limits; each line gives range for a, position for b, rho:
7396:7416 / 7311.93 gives 0.95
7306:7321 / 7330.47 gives 0.97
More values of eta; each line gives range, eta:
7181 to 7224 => 0.033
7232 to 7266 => 0.025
